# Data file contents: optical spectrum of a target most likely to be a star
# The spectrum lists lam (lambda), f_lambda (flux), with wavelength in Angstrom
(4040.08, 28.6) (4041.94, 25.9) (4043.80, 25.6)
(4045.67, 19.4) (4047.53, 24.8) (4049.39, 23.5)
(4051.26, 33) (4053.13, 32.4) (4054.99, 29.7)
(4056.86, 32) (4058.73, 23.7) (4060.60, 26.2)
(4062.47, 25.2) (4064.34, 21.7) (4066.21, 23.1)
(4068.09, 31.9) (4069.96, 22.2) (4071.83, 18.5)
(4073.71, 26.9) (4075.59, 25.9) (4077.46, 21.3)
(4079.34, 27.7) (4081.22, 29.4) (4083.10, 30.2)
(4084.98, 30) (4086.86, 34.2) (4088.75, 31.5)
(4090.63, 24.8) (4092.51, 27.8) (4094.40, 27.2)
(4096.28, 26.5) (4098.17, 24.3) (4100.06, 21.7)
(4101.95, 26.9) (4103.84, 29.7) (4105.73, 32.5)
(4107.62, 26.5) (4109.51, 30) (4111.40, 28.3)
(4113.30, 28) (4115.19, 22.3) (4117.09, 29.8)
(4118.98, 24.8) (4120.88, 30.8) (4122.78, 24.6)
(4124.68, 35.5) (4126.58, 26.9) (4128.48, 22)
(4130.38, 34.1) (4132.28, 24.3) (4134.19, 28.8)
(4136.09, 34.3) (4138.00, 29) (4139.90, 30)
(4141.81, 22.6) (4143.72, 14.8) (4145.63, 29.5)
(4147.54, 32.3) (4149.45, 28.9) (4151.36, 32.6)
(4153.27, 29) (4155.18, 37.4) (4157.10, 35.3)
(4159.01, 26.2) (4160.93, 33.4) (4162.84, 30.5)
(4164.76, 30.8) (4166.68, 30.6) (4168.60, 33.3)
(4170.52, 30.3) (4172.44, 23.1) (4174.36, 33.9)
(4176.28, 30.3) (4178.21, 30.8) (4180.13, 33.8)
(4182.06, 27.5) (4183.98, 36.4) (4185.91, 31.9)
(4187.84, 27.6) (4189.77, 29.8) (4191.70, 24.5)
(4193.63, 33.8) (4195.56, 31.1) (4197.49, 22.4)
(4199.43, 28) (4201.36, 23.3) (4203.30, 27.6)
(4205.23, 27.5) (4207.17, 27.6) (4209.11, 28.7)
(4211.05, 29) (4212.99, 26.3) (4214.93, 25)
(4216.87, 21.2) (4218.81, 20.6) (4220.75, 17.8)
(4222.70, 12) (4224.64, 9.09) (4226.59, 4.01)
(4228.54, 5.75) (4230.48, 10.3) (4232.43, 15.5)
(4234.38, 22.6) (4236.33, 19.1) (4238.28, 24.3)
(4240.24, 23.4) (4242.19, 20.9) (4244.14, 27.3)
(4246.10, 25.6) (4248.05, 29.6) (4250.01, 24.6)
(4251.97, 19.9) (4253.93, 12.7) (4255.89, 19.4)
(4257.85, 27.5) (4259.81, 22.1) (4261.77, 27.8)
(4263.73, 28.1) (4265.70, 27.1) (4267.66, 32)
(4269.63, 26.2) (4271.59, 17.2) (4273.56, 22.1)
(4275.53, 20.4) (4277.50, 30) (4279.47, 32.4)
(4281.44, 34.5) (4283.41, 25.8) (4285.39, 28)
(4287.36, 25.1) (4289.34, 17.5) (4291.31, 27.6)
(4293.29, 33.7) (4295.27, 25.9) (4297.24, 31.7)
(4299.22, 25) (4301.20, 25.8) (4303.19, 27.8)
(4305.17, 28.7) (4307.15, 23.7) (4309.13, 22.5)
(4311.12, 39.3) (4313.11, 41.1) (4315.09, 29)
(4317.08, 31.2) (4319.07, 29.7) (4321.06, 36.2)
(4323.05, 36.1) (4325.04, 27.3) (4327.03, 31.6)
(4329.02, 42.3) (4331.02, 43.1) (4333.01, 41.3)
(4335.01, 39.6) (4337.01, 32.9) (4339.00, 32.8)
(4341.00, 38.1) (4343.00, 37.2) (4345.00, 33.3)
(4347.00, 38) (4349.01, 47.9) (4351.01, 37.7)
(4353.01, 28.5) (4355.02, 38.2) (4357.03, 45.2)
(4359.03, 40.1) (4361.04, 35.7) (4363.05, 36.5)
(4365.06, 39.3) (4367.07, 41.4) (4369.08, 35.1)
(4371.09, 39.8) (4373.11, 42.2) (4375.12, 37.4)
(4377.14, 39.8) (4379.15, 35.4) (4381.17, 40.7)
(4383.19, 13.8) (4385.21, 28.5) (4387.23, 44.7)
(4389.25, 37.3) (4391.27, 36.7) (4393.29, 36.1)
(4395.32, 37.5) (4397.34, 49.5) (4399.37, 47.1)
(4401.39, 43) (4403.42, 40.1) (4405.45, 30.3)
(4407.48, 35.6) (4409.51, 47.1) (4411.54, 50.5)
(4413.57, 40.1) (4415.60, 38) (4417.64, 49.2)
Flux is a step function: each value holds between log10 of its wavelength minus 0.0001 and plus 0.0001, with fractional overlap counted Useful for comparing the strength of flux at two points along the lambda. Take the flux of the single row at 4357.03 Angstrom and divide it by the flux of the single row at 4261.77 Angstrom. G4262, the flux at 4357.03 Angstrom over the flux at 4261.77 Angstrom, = 1.6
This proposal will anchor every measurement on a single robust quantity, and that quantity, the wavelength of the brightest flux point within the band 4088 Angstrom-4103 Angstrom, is 4088.75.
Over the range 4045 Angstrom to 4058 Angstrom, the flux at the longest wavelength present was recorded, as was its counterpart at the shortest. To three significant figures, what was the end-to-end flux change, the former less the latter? 12.6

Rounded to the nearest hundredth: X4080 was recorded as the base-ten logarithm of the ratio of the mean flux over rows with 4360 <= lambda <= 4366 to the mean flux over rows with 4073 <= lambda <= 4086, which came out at 0.13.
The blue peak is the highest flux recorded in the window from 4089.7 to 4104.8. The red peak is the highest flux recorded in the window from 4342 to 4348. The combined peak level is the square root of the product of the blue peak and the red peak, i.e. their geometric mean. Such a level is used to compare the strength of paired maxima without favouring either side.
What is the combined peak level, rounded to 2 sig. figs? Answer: 34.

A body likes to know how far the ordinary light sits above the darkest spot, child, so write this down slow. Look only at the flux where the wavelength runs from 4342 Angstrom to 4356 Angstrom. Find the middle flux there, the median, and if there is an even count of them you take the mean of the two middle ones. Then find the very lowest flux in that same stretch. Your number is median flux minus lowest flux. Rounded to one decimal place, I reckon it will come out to 9.2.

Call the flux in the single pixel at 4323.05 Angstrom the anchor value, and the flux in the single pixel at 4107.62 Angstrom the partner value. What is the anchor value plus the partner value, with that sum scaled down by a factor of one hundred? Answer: 0.63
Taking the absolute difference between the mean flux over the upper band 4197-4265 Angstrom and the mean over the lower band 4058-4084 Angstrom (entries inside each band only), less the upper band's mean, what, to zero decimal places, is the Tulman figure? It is -18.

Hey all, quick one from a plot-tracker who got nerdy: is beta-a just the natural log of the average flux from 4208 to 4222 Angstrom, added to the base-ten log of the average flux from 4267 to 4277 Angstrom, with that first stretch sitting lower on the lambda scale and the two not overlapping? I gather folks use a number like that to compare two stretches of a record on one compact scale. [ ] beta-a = 4.55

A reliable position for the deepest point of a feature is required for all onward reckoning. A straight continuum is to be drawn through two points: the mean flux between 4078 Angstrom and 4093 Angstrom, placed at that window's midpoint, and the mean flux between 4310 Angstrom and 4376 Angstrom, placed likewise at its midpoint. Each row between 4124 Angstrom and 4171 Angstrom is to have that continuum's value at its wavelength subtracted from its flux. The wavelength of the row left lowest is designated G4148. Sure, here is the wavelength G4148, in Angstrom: 4143.72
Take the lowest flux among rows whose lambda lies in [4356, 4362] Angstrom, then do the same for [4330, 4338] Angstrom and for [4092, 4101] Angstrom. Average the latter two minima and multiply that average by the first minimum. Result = 975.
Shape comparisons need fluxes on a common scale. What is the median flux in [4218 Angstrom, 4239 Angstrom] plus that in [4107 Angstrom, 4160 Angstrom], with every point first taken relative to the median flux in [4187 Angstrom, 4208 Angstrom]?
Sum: 1.61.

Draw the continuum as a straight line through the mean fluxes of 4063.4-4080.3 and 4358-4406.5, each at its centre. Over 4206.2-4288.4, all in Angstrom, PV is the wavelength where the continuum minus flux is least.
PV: 4281.44 Angstrom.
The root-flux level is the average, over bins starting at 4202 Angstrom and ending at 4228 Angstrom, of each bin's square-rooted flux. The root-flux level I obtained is 4.5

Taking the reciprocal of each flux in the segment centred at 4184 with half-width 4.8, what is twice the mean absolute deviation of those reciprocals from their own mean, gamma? 0.0066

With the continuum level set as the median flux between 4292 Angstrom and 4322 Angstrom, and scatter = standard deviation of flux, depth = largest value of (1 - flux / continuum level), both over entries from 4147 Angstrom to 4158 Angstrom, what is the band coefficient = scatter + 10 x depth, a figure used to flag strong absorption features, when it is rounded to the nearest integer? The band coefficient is 3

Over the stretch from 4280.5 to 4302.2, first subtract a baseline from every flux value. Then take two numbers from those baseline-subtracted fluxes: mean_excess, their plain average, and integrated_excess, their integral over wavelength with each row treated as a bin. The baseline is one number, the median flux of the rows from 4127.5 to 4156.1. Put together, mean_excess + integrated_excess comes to -38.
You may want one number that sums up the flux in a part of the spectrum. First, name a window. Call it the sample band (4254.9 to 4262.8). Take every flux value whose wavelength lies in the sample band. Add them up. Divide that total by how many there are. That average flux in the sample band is 24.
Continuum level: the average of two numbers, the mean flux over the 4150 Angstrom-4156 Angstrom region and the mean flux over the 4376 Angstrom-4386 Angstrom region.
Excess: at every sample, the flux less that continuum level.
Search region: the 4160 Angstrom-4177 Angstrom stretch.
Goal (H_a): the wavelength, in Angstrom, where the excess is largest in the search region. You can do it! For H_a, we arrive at 4174.36 Angstrom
